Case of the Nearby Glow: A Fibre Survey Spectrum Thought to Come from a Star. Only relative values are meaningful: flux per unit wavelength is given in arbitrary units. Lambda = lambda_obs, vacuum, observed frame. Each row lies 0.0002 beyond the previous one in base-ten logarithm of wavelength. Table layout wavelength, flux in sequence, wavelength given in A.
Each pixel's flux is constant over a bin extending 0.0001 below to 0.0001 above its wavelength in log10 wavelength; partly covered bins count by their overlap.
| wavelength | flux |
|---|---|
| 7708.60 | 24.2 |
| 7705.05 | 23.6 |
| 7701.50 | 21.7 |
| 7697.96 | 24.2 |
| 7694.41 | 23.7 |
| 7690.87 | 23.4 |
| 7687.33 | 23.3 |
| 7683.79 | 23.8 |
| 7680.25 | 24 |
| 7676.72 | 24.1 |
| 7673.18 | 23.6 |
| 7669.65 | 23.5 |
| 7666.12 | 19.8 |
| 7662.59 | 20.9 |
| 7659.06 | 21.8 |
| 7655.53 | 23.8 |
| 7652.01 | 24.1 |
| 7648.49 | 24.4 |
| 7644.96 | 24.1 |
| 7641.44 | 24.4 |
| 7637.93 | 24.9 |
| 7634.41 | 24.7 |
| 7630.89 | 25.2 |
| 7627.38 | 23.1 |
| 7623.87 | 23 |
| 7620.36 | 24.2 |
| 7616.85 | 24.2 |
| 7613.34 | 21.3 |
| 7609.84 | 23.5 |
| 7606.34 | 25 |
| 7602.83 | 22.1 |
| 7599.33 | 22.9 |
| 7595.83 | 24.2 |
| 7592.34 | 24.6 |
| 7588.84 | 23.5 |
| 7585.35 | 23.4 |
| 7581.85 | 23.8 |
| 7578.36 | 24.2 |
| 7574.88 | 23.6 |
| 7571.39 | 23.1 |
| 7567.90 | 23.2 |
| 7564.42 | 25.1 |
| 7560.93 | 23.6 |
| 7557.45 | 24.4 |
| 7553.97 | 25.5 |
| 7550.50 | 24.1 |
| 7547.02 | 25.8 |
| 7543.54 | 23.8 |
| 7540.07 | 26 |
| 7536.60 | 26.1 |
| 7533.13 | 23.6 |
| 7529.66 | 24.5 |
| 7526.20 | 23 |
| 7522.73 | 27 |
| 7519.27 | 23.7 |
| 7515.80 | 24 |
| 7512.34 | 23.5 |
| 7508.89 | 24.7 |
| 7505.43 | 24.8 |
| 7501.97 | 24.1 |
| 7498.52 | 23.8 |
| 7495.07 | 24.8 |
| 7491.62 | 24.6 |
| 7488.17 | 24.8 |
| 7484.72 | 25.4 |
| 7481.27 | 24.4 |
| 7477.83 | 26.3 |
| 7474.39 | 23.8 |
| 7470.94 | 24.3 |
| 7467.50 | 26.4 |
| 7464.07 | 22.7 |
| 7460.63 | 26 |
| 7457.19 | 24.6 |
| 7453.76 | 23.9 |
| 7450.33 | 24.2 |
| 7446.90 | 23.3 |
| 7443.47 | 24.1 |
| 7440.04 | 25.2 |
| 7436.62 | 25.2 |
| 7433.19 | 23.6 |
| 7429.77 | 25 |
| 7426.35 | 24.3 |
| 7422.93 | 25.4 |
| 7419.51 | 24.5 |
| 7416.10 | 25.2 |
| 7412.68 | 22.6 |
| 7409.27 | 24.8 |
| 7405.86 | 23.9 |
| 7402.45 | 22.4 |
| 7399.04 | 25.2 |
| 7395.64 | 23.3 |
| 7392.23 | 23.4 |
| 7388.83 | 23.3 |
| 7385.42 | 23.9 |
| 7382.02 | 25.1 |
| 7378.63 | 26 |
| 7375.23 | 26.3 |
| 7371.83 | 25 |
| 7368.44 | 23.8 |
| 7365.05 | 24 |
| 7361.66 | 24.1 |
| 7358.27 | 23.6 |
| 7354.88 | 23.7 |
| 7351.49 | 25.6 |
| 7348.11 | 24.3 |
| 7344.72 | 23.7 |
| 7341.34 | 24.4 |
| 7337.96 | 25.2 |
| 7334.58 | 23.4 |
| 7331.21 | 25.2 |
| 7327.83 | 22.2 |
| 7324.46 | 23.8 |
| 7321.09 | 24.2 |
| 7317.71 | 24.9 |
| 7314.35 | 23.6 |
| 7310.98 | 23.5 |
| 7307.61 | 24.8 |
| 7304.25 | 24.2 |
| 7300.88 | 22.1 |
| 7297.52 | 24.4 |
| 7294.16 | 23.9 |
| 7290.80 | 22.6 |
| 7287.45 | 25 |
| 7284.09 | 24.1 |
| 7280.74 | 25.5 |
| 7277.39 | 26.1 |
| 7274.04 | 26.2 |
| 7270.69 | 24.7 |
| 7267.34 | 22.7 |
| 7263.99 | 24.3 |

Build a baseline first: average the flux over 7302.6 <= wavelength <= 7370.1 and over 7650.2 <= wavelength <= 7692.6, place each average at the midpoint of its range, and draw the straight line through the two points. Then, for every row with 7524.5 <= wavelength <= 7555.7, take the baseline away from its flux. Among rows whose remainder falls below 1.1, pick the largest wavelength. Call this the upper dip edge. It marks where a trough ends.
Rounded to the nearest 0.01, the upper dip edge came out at 7550.50 A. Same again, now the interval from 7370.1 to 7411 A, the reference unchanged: 7409.27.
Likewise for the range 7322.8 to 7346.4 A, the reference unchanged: 7344.72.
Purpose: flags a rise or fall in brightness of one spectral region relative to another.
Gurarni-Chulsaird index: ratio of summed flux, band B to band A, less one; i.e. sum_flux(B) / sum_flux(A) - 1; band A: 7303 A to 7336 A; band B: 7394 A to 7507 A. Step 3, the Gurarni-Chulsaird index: 2.4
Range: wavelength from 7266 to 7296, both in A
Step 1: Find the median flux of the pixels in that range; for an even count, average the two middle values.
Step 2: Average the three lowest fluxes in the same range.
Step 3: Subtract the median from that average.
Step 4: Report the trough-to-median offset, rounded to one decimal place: -1.6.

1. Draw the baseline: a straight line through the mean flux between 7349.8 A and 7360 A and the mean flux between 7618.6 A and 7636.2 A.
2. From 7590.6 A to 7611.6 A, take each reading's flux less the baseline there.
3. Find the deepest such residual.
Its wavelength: 7602.83 A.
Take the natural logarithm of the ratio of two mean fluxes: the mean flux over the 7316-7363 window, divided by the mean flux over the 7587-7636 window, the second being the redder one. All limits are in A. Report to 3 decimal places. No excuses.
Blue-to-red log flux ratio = 0.020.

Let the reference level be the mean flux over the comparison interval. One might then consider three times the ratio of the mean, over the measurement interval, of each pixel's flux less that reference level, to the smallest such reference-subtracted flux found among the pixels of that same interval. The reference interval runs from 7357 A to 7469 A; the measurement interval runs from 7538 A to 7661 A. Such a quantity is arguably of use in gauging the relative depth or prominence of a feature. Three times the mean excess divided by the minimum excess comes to 0.4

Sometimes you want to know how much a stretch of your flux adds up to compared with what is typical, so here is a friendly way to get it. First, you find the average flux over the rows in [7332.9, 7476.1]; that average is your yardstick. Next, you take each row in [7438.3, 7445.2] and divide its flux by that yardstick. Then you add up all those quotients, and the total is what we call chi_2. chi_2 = 2.02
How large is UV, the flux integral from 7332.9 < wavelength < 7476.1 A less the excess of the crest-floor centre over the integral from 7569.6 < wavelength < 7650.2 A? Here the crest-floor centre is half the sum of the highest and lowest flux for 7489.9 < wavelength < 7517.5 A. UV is 5381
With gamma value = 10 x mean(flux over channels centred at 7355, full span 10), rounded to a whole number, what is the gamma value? 243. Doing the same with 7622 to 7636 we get 240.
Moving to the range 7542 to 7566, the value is 246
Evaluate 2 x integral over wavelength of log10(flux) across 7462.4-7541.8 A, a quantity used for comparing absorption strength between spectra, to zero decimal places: 221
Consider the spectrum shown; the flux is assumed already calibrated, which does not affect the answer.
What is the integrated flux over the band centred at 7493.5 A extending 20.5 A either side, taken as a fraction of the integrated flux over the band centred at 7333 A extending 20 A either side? 1.04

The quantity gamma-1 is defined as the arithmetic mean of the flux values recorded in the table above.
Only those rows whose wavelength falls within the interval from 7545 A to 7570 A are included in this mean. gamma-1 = 24.5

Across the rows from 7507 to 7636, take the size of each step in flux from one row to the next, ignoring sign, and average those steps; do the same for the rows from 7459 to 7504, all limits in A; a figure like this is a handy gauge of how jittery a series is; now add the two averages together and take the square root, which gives 1.65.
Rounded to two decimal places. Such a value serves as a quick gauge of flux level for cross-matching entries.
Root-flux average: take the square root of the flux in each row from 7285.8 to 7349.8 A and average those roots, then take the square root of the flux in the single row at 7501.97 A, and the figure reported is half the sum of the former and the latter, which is 4.90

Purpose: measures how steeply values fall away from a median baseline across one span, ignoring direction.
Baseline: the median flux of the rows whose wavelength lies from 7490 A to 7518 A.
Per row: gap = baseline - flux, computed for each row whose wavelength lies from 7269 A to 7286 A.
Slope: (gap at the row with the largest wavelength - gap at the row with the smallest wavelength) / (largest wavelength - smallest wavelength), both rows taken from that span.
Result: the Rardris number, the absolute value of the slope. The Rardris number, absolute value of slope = 0.045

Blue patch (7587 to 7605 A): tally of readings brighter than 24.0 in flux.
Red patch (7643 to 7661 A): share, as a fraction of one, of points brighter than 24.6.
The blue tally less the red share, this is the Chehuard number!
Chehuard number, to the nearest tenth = 2.0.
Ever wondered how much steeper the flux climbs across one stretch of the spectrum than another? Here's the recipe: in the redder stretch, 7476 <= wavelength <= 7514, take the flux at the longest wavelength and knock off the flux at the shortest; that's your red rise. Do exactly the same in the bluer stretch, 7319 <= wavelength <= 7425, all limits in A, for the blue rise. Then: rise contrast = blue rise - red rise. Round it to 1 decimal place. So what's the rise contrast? 4.0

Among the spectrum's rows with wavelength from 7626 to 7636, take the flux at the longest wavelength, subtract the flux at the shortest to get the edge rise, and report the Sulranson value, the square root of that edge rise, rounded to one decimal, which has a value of 1.3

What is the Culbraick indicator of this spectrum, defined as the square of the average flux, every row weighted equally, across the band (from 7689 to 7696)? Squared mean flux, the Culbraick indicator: 555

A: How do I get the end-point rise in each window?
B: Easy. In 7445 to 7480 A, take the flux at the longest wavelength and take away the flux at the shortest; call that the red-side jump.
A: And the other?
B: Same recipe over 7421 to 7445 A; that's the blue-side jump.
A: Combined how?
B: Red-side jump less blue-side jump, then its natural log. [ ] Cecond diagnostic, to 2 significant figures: 1.5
